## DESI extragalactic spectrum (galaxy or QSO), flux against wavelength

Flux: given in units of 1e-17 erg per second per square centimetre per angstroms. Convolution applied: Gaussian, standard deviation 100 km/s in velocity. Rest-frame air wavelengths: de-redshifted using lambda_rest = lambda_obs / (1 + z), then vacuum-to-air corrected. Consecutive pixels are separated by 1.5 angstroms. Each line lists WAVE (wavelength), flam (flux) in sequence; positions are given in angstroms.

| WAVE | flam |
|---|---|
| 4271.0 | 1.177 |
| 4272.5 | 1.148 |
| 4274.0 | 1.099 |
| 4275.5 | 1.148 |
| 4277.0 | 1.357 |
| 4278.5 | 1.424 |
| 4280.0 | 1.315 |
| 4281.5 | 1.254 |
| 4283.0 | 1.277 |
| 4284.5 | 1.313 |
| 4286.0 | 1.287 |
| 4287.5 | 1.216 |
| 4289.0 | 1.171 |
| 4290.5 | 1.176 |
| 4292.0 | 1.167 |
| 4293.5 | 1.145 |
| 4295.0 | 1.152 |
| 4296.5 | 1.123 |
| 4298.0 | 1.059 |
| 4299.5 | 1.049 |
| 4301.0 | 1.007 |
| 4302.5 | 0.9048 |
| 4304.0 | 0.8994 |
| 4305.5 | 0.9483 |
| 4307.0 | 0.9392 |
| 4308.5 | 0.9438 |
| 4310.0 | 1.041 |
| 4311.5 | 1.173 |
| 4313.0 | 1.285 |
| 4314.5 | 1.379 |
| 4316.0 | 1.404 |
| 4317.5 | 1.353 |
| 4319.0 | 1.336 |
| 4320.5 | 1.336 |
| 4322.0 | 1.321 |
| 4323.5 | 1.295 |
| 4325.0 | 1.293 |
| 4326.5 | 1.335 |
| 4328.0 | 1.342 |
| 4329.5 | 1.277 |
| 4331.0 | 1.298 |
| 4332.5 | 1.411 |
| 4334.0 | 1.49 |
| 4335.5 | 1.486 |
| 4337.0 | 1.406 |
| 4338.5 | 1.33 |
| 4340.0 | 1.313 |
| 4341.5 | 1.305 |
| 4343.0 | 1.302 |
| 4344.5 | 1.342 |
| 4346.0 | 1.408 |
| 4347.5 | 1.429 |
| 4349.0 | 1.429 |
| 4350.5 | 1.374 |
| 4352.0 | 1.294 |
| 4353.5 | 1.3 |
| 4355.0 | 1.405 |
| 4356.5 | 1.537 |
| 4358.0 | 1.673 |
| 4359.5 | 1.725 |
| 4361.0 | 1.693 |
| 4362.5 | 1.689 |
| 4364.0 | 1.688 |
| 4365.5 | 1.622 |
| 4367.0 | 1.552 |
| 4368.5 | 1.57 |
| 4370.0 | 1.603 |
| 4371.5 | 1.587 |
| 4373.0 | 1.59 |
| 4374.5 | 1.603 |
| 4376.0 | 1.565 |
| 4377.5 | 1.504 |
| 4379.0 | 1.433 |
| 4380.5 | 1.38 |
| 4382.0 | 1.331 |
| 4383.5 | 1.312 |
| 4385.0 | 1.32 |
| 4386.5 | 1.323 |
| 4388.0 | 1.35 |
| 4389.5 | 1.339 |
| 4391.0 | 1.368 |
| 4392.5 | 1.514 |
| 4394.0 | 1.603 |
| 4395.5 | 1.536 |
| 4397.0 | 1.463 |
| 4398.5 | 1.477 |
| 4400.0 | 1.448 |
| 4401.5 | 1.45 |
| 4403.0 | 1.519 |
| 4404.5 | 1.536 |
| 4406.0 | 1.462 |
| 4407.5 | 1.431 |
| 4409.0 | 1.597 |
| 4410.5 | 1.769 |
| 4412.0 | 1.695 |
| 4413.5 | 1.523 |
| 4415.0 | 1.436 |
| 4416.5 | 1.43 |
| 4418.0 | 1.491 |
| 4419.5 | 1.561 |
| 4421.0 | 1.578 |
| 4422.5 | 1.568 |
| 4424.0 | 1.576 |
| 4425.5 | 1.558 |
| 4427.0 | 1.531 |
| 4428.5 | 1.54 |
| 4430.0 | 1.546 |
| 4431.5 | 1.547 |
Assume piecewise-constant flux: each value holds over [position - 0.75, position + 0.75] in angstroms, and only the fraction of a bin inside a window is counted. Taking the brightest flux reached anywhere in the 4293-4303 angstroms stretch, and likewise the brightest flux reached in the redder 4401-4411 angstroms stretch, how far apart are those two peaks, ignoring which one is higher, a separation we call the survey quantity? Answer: 0.62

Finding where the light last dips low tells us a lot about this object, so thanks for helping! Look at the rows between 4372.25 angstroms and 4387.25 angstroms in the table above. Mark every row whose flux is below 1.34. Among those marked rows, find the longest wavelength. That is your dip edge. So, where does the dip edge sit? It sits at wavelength 4386.5 angstroms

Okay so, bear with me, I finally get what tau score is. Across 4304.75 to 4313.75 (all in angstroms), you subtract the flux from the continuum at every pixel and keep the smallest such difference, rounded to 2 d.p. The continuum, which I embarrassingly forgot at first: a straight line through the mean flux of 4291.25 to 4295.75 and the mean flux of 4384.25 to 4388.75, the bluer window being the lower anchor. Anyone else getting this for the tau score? -0.09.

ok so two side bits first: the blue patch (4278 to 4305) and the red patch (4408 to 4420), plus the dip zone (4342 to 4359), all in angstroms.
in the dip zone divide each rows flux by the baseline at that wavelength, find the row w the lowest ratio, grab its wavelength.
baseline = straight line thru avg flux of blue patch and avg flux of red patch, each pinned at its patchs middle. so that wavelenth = 4352.0 angstroms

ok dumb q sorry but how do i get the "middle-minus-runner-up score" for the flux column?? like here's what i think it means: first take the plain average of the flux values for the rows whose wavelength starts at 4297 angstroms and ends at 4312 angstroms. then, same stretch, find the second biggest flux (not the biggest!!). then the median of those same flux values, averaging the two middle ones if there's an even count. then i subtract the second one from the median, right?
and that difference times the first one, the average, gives -0.081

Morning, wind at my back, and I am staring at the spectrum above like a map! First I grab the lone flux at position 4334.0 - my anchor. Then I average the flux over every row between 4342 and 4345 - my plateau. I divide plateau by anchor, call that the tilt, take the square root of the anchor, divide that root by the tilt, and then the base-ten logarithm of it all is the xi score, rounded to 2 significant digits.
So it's 0.14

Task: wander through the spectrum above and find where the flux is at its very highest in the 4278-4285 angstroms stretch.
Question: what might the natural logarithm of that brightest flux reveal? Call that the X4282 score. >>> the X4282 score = 0.4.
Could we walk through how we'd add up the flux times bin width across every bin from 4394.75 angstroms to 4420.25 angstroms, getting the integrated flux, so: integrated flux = 39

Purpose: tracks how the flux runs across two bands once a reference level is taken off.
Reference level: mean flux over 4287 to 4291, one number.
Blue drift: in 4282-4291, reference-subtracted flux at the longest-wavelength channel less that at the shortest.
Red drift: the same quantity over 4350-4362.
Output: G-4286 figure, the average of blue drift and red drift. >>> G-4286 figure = 0.11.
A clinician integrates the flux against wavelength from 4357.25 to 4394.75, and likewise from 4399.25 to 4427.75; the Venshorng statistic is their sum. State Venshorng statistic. 101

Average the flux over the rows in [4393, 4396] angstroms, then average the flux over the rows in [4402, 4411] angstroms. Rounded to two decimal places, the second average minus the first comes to -0.02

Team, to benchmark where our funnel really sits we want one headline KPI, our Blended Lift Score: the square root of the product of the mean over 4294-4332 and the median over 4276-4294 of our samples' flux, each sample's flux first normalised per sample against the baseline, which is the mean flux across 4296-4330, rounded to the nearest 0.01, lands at 1.04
